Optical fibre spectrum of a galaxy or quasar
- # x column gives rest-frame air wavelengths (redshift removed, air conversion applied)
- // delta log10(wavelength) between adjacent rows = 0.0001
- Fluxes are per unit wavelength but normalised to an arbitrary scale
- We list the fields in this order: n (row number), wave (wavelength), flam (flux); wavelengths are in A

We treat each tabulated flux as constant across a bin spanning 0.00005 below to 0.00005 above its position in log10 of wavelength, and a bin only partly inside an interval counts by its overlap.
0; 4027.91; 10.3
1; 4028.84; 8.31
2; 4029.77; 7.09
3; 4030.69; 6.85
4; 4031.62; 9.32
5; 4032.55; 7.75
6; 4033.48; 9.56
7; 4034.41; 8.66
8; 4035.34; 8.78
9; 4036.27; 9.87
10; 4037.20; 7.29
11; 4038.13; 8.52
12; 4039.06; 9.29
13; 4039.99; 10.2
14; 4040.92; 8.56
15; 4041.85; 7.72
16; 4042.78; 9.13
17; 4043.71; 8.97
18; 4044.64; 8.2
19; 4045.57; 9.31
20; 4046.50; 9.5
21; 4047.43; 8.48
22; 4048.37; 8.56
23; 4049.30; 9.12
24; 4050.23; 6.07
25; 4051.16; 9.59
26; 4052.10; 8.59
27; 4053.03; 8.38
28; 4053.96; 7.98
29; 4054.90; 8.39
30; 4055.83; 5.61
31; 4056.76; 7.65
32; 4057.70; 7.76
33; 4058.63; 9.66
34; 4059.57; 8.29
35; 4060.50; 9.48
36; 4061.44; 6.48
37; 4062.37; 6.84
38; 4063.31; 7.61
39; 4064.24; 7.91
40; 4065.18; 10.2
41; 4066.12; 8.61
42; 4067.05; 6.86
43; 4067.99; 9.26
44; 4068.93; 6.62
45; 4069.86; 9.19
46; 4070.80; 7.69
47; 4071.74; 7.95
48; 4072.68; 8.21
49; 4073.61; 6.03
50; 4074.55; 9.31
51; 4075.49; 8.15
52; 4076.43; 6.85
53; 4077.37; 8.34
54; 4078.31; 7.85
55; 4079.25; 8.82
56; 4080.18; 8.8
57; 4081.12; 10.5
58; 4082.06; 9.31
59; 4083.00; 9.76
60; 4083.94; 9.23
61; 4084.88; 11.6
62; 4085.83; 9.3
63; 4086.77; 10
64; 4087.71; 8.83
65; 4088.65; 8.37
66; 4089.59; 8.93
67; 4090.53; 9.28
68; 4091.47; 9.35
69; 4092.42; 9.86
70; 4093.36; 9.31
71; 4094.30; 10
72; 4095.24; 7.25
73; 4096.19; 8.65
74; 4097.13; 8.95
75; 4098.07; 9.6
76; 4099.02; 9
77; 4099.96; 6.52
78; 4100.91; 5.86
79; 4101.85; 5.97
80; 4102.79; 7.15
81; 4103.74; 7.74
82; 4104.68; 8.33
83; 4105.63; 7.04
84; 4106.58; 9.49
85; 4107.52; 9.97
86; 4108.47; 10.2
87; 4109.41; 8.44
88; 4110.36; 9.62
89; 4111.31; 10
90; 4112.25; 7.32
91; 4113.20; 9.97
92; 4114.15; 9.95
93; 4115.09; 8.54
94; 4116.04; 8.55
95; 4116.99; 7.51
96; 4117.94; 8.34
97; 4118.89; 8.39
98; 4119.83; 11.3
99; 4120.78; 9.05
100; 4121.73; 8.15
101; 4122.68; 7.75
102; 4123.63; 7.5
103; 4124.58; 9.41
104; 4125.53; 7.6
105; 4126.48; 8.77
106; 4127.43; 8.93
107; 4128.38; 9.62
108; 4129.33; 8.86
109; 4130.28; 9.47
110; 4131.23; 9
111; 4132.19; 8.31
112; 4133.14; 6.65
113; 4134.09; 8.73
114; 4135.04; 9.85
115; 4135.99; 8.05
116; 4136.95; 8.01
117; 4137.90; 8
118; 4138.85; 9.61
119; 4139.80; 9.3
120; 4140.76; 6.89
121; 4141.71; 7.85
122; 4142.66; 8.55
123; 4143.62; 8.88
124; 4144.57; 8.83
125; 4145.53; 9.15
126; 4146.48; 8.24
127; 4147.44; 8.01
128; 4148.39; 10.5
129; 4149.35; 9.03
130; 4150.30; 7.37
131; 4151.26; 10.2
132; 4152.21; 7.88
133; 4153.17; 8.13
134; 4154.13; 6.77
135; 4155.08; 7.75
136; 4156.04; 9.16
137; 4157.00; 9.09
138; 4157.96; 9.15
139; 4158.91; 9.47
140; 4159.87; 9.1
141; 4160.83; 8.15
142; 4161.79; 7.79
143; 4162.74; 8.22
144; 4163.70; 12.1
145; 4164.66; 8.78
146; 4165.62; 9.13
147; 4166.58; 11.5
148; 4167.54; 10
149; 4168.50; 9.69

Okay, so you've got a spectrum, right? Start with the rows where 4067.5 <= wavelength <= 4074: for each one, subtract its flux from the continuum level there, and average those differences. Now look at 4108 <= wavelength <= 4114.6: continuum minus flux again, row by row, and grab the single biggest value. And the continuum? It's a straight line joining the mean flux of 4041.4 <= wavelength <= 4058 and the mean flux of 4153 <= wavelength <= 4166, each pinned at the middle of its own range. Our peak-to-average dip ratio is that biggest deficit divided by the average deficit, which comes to 2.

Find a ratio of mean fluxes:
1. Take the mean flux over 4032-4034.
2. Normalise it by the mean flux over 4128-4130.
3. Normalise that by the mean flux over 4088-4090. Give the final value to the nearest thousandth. 0.108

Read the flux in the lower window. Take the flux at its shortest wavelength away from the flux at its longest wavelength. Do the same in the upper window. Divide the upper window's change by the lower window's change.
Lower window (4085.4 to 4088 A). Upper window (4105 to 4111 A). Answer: -5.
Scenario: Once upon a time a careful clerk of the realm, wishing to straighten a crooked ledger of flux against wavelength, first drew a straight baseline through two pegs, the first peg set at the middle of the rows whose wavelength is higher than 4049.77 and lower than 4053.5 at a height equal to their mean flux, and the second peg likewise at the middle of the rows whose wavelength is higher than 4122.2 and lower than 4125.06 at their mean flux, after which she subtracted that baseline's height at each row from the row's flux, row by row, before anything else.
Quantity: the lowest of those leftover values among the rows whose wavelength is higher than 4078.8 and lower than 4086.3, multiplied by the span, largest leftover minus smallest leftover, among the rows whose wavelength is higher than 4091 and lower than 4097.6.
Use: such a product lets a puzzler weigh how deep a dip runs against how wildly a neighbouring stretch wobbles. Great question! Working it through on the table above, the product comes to 1.7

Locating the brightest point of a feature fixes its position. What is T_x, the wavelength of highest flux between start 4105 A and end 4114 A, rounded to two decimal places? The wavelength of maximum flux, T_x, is 4108.47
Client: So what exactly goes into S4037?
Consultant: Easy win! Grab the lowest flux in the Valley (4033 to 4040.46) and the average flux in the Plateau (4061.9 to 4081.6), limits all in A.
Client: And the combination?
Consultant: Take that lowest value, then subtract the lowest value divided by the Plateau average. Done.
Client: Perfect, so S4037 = 6.4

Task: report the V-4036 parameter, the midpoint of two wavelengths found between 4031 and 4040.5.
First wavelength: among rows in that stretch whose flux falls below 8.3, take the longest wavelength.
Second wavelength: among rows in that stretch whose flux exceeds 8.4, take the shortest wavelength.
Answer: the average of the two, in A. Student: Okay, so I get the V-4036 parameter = 4034.4 A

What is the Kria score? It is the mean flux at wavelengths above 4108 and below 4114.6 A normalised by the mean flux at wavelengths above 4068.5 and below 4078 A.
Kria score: 1.19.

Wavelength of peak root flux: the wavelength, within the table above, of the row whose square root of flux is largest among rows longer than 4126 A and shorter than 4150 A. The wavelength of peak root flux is 4148.39 A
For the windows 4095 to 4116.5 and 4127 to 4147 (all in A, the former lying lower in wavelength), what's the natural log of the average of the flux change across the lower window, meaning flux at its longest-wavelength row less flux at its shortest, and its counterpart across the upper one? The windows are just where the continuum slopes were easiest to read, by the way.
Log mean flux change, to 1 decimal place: -1.2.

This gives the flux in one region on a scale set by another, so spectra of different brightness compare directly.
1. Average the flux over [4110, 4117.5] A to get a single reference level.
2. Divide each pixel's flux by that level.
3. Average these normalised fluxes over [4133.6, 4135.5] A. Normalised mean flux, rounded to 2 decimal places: 1.04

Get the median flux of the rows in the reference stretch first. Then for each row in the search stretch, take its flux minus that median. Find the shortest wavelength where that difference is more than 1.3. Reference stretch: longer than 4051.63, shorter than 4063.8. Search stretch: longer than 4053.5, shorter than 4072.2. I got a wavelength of 4058.63 A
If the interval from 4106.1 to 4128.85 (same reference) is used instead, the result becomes 4106.58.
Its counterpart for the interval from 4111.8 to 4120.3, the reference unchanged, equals 4113.20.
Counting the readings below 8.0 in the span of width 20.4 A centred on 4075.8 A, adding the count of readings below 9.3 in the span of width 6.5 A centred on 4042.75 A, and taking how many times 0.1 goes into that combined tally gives 120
